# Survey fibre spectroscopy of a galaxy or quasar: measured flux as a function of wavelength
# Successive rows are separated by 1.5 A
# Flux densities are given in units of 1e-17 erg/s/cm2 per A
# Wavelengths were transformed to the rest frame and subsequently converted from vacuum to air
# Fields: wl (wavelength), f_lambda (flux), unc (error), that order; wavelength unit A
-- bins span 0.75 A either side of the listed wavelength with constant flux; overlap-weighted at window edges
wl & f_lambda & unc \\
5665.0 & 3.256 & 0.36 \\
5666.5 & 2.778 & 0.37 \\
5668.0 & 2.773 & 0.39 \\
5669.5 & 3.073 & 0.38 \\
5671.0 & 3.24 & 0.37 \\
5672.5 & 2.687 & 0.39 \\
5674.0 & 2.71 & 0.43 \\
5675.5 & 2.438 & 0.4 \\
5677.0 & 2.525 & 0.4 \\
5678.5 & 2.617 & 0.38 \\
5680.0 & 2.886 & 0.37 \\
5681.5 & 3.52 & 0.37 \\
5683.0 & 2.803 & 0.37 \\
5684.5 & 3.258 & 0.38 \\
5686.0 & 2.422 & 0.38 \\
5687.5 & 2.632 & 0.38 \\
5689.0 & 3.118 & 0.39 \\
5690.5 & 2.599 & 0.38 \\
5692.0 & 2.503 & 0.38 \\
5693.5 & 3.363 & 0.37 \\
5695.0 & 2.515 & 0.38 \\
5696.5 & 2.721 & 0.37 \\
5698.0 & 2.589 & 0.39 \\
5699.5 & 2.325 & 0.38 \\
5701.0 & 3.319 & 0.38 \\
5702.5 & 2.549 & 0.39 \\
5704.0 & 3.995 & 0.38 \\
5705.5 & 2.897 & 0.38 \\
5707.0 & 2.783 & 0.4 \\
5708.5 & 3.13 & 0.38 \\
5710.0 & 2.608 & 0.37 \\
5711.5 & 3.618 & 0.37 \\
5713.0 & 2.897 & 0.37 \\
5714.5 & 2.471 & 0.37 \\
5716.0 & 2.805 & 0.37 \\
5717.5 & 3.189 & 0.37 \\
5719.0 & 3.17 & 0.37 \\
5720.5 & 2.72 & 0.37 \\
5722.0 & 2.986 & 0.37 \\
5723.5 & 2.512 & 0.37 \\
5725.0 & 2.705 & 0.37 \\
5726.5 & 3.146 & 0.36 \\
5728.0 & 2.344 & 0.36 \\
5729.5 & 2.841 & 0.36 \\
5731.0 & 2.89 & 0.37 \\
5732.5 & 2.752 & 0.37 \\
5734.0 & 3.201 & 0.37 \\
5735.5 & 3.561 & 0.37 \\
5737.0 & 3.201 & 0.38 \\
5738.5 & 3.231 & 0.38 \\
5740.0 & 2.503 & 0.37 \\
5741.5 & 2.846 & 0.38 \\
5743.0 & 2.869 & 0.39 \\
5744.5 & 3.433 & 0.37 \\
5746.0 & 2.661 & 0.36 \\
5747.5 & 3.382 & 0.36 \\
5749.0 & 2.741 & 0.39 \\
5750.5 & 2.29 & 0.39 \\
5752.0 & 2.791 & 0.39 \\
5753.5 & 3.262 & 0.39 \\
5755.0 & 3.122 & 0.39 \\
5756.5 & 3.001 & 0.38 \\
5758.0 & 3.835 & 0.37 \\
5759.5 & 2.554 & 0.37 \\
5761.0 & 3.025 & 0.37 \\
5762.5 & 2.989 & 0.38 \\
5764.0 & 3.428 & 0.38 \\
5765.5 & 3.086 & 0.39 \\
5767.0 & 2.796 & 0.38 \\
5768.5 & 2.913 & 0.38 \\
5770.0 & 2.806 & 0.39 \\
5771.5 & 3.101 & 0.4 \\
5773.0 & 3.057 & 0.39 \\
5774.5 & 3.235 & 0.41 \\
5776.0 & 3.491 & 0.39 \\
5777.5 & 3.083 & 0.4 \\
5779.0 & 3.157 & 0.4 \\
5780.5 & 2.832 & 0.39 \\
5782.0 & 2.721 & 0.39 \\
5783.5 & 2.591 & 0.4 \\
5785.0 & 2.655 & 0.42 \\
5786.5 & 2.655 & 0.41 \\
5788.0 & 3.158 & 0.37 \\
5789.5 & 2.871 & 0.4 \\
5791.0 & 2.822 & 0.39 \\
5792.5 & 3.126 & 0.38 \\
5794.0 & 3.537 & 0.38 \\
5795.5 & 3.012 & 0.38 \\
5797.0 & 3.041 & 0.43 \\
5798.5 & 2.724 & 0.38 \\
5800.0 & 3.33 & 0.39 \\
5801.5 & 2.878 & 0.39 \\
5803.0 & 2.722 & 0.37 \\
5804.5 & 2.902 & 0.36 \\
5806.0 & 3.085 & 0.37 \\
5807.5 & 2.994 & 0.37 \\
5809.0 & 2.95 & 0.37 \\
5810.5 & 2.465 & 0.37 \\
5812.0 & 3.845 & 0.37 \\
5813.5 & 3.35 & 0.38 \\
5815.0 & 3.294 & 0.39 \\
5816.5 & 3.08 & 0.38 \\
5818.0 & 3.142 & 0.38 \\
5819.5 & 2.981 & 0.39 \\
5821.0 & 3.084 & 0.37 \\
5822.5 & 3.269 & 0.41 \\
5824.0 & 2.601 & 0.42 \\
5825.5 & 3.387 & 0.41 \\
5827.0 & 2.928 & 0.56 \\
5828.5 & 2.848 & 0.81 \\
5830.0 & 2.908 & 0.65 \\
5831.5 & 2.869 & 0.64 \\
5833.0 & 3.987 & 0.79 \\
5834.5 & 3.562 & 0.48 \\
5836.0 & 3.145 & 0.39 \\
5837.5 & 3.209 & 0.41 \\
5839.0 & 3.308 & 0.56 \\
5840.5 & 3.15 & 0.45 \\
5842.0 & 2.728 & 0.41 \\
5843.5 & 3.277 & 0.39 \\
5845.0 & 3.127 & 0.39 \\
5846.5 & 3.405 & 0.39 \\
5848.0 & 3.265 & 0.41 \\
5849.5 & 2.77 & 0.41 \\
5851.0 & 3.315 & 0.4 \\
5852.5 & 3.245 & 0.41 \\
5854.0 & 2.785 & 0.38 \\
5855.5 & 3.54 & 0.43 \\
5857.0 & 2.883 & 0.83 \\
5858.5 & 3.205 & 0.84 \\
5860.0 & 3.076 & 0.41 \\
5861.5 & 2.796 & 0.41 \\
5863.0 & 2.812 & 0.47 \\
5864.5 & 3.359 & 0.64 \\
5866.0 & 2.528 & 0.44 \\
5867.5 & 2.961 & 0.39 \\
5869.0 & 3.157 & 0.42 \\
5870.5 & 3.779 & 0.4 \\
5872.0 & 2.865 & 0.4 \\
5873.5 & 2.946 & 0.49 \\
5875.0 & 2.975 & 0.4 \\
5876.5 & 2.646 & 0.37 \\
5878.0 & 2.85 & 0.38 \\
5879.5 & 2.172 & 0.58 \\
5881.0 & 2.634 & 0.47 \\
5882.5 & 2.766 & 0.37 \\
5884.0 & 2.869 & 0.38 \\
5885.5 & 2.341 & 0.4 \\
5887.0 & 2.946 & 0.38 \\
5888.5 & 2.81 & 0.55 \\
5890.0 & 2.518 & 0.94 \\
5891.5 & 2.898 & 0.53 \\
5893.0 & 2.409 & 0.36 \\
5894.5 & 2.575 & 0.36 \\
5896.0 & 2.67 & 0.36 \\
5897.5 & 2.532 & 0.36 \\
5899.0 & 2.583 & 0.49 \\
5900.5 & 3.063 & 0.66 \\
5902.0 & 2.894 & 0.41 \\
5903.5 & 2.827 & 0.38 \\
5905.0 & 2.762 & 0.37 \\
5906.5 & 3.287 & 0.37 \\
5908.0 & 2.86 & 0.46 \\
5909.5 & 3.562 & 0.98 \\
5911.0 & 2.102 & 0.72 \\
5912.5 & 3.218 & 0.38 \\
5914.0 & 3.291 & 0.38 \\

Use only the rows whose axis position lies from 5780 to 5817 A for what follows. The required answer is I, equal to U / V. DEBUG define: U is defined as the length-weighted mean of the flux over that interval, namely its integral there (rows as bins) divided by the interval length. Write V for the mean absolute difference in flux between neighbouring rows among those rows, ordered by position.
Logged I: 10.1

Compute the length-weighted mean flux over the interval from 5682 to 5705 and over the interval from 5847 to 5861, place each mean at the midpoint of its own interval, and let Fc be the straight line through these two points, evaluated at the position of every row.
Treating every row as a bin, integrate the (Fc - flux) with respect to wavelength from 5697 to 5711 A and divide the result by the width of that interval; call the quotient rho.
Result -0.05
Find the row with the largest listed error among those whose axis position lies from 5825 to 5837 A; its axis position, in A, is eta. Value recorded 5828.5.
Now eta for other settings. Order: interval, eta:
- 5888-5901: 5890.0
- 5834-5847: 5839.0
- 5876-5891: 5890.0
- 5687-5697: 5689.0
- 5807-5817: 5815.0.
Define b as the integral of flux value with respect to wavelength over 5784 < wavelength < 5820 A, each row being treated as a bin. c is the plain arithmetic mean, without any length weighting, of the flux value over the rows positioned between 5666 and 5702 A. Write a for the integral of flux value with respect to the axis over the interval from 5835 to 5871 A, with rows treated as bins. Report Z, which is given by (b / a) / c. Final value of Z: 0.345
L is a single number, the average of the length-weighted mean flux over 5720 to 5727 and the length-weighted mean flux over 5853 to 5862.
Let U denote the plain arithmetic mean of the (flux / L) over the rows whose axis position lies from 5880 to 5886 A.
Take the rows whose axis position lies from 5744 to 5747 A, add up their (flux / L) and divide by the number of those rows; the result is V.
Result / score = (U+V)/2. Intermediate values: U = 0.90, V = 1.04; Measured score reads 0.97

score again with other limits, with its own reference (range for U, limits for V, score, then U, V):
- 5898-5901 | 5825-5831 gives 1.00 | 0.96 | 1.03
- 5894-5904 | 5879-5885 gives 0.91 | 0.93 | 0.89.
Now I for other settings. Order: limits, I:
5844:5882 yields 7.6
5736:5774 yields 7.4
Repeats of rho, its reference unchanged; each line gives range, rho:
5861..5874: 0.11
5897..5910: 0.28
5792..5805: 0.00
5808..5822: -0.08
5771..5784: -0.04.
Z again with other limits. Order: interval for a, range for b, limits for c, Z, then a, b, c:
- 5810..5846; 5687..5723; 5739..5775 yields 0.307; 114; 104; 2.99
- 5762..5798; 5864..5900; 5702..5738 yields 0.313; 108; 100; 2.96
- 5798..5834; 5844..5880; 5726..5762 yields 0.331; 111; 109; 2.98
